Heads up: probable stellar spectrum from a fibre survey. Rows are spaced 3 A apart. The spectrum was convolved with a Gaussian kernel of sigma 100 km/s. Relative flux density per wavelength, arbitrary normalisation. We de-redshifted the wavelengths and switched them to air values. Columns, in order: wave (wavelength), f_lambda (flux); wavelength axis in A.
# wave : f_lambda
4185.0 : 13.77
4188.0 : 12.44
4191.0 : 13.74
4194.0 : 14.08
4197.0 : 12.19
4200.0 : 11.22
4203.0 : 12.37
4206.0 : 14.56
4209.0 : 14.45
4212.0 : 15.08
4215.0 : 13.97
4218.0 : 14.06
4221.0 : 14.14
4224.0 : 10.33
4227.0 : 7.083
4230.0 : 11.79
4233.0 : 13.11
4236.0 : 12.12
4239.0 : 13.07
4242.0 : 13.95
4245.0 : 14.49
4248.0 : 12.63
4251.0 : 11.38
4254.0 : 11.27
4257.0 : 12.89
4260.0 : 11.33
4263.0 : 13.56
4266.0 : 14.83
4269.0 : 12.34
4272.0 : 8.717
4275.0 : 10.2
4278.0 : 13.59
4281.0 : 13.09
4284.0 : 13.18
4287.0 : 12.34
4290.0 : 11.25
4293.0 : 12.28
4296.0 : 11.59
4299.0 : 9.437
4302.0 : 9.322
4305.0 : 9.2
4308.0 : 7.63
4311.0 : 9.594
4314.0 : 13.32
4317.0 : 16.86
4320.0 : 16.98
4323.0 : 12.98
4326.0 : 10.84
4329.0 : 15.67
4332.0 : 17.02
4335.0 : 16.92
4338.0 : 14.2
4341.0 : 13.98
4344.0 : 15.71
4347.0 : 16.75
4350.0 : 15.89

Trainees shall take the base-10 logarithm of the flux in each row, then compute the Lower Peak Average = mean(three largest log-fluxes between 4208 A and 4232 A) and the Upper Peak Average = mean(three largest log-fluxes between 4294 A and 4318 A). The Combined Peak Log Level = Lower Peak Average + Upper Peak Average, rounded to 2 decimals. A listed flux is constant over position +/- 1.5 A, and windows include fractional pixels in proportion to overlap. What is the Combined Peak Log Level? 2.30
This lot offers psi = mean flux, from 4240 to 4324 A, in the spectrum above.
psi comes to 12.2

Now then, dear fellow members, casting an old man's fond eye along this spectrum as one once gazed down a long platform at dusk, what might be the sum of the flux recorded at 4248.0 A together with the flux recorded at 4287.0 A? 25.0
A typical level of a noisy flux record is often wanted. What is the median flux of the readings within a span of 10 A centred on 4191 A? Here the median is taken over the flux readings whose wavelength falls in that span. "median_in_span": 13.7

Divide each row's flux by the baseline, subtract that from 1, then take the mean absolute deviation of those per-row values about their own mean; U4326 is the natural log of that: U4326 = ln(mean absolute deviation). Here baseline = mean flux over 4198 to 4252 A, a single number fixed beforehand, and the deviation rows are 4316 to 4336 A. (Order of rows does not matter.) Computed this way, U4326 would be -1.88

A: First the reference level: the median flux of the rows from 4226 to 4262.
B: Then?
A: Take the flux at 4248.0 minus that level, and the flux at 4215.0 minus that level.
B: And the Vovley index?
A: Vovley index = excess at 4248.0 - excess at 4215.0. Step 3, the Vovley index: -1.3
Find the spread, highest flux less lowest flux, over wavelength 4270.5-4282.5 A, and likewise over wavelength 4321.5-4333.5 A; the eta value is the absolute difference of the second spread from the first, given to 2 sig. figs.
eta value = 1.3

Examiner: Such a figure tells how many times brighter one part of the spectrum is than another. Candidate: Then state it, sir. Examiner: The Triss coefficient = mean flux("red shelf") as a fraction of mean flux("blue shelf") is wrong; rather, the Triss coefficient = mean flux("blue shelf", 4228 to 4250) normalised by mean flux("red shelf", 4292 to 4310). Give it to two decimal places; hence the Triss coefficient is 1.31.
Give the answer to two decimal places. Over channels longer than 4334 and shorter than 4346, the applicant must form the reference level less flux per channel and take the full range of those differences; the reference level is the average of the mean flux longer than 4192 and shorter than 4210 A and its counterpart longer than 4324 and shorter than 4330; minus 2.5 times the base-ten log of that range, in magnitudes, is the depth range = -1.17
